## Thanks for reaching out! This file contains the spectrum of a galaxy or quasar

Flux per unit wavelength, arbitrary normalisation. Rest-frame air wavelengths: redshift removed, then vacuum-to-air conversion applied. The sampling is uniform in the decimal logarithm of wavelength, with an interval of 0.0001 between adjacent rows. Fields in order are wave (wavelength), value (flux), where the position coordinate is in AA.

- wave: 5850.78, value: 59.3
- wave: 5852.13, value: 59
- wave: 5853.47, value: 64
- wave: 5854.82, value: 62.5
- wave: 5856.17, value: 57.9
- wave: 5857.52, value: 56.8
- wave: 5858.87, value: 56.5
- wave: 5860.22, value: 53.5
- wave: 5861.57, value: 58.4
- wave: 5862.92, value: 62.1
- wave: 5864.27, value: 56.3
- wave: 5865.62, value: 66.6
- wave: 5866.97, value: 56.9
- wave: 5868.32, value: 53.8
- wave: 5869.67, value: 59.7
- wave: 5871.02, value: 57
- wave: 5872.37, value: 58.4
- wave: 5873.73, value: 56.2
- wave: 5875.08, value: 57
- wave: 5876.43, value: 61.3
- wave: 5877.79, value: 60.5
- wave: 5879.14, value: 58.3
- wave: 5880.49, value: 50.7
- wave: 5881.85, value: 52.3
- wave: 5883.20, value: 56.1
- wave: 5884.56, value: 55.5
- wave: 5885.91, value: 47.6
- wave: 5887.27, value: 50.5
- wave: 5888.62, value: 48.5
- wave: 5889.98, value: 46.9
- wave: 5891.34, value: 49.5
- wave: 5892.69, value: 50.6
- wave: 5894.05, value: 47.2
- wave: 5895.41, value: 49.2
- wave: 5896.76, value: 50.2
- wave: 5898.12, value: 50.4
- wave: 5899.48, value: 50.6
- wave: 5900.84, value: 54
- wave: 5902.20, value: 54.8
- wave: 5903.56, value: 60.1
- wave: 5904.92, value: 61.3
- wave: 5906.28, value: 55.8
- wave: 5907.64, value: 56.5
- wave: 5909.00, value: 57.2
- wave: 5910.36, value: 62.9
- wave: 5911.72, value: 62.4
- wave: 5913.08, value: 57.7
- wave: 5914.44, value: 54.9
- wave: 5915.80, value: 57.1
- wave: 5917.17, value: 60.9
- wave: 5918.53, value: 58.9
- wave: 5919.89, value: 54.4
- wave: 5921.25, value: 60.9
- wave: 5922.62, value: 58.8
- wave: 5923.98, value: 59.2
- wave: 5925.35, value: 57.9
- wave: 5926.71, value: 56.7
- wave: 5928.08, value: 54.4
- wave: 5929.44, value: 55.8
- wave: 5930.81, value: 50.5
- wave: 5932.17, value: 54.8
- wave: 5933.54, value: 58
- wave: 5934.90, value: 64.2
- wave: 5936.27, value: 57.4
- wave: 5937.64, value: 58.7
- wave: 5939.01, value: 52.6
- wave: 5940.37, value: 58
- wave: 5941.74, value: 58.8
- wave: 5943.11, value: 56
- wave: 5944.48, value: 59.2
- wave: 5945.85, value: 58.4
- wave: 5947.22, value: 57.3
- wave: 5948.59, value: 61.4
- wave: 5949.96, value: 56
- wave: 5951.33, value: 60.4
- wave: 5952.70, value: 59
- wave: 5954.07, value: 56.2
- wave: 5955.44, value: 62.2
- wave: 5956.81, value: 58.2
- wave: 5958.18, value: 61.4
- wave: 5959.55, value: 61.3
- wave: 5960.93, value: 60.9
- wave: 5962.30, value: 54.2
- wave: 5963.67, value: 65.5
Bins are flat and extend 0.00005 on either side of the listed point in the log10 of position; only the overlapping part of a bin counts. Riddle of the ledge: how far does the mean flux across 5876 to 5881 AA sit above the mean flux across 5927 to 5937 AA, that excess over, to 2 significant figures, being 1.3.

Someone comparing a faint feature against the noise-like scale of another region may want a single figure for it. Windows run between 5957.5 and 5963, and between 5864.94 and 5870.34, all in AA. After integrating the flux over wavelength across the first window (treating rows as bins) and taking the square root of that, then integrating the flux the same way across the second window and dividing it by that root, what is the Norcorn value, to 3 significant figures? 17.7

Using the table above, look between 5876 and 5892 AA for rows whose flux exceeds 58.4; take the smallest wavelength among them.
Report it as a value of 5876.43 AA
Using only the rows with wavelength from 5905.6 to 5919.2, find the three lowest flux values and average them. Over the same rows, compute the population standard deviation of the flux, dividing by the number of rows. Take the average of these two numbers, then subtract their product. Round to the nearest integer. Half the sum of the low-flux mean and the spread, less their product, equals -117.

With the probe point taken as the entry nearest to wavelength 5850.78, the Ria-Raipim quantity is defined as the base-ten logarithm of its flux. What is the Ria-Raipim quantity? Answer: 1.77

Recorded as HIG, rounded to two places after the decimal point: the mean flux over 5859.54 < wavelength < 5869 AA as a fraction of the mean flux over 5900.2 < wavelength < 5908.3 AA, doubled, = 2.04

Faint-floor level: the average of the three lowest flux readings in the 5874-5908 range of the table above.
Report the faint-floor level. 47.2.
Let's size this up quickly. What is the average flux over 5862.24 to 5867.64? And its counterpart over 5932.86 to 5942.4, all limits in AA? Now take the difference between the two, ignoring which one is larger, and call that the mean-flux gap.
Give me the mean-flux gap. 2.2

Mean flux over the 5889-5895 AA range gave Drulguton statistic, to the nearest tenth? 48.5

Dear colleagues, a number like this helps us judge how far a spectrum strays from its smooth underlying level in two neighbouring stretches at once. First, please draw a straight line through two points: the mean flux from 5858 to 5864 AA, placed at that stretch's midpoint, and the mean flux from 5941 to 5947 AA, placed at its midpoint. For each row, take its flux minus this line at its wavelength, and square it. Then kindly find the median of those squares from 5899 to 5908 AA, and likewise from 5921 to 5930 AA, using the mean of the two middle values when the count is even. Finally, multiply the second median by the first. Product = 16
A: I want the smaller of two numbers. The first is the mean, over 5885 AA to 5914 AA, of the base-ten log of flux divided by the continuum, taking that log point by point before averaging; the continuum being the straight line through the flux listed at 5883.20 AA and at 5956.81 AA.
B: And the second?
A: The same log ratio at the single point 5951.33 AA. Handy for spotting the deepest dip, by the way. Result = -0.026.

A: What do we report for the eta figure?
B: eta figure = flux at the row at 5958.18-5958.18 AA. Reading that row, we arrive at 61.4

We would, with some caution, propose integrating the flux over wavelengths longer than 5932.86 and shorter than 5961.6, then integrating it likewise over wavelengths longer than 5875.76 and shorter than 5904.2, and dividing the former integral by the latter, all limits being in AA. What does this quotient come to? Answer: 1.13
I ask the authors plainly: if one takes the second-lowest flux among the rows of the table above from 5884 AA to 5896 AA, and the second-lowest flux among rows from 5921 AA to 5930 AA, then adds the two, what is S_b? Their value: 103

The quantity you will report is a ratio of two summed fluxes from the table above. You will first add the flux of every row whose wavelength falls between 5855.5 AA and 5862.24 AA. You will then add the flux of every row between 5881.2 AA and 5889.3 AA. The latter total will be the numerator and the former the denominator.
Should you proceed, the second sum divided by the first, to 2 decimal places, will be 1.10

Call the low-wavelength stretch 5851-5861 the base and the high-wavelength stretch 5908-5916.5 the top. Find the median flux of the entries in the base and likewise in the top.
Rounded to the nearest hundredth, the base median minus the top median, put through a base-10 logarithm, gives -0.35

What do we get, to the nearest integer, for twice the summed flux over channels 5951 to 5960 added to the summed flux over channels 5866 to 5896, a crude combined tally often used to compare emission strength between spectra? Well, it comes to 2021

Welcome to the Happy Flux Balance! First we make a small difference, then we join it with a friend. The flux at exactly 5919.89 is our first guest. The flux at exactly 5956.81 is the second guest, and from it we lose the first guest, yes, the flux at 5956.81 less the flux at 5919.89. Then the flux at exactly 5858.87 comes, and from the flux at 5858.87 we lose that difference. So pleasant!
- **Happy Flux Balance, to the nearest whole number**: 53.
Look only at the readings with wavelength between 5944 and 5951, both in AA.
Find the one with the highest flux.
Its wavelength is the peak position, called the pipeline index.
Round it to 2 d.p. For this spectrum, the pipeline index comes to 5948.59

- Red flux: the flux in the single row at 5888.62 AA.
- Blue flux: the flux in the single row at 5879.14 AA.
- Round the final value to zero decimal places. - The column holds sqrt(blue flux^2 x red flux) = 406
